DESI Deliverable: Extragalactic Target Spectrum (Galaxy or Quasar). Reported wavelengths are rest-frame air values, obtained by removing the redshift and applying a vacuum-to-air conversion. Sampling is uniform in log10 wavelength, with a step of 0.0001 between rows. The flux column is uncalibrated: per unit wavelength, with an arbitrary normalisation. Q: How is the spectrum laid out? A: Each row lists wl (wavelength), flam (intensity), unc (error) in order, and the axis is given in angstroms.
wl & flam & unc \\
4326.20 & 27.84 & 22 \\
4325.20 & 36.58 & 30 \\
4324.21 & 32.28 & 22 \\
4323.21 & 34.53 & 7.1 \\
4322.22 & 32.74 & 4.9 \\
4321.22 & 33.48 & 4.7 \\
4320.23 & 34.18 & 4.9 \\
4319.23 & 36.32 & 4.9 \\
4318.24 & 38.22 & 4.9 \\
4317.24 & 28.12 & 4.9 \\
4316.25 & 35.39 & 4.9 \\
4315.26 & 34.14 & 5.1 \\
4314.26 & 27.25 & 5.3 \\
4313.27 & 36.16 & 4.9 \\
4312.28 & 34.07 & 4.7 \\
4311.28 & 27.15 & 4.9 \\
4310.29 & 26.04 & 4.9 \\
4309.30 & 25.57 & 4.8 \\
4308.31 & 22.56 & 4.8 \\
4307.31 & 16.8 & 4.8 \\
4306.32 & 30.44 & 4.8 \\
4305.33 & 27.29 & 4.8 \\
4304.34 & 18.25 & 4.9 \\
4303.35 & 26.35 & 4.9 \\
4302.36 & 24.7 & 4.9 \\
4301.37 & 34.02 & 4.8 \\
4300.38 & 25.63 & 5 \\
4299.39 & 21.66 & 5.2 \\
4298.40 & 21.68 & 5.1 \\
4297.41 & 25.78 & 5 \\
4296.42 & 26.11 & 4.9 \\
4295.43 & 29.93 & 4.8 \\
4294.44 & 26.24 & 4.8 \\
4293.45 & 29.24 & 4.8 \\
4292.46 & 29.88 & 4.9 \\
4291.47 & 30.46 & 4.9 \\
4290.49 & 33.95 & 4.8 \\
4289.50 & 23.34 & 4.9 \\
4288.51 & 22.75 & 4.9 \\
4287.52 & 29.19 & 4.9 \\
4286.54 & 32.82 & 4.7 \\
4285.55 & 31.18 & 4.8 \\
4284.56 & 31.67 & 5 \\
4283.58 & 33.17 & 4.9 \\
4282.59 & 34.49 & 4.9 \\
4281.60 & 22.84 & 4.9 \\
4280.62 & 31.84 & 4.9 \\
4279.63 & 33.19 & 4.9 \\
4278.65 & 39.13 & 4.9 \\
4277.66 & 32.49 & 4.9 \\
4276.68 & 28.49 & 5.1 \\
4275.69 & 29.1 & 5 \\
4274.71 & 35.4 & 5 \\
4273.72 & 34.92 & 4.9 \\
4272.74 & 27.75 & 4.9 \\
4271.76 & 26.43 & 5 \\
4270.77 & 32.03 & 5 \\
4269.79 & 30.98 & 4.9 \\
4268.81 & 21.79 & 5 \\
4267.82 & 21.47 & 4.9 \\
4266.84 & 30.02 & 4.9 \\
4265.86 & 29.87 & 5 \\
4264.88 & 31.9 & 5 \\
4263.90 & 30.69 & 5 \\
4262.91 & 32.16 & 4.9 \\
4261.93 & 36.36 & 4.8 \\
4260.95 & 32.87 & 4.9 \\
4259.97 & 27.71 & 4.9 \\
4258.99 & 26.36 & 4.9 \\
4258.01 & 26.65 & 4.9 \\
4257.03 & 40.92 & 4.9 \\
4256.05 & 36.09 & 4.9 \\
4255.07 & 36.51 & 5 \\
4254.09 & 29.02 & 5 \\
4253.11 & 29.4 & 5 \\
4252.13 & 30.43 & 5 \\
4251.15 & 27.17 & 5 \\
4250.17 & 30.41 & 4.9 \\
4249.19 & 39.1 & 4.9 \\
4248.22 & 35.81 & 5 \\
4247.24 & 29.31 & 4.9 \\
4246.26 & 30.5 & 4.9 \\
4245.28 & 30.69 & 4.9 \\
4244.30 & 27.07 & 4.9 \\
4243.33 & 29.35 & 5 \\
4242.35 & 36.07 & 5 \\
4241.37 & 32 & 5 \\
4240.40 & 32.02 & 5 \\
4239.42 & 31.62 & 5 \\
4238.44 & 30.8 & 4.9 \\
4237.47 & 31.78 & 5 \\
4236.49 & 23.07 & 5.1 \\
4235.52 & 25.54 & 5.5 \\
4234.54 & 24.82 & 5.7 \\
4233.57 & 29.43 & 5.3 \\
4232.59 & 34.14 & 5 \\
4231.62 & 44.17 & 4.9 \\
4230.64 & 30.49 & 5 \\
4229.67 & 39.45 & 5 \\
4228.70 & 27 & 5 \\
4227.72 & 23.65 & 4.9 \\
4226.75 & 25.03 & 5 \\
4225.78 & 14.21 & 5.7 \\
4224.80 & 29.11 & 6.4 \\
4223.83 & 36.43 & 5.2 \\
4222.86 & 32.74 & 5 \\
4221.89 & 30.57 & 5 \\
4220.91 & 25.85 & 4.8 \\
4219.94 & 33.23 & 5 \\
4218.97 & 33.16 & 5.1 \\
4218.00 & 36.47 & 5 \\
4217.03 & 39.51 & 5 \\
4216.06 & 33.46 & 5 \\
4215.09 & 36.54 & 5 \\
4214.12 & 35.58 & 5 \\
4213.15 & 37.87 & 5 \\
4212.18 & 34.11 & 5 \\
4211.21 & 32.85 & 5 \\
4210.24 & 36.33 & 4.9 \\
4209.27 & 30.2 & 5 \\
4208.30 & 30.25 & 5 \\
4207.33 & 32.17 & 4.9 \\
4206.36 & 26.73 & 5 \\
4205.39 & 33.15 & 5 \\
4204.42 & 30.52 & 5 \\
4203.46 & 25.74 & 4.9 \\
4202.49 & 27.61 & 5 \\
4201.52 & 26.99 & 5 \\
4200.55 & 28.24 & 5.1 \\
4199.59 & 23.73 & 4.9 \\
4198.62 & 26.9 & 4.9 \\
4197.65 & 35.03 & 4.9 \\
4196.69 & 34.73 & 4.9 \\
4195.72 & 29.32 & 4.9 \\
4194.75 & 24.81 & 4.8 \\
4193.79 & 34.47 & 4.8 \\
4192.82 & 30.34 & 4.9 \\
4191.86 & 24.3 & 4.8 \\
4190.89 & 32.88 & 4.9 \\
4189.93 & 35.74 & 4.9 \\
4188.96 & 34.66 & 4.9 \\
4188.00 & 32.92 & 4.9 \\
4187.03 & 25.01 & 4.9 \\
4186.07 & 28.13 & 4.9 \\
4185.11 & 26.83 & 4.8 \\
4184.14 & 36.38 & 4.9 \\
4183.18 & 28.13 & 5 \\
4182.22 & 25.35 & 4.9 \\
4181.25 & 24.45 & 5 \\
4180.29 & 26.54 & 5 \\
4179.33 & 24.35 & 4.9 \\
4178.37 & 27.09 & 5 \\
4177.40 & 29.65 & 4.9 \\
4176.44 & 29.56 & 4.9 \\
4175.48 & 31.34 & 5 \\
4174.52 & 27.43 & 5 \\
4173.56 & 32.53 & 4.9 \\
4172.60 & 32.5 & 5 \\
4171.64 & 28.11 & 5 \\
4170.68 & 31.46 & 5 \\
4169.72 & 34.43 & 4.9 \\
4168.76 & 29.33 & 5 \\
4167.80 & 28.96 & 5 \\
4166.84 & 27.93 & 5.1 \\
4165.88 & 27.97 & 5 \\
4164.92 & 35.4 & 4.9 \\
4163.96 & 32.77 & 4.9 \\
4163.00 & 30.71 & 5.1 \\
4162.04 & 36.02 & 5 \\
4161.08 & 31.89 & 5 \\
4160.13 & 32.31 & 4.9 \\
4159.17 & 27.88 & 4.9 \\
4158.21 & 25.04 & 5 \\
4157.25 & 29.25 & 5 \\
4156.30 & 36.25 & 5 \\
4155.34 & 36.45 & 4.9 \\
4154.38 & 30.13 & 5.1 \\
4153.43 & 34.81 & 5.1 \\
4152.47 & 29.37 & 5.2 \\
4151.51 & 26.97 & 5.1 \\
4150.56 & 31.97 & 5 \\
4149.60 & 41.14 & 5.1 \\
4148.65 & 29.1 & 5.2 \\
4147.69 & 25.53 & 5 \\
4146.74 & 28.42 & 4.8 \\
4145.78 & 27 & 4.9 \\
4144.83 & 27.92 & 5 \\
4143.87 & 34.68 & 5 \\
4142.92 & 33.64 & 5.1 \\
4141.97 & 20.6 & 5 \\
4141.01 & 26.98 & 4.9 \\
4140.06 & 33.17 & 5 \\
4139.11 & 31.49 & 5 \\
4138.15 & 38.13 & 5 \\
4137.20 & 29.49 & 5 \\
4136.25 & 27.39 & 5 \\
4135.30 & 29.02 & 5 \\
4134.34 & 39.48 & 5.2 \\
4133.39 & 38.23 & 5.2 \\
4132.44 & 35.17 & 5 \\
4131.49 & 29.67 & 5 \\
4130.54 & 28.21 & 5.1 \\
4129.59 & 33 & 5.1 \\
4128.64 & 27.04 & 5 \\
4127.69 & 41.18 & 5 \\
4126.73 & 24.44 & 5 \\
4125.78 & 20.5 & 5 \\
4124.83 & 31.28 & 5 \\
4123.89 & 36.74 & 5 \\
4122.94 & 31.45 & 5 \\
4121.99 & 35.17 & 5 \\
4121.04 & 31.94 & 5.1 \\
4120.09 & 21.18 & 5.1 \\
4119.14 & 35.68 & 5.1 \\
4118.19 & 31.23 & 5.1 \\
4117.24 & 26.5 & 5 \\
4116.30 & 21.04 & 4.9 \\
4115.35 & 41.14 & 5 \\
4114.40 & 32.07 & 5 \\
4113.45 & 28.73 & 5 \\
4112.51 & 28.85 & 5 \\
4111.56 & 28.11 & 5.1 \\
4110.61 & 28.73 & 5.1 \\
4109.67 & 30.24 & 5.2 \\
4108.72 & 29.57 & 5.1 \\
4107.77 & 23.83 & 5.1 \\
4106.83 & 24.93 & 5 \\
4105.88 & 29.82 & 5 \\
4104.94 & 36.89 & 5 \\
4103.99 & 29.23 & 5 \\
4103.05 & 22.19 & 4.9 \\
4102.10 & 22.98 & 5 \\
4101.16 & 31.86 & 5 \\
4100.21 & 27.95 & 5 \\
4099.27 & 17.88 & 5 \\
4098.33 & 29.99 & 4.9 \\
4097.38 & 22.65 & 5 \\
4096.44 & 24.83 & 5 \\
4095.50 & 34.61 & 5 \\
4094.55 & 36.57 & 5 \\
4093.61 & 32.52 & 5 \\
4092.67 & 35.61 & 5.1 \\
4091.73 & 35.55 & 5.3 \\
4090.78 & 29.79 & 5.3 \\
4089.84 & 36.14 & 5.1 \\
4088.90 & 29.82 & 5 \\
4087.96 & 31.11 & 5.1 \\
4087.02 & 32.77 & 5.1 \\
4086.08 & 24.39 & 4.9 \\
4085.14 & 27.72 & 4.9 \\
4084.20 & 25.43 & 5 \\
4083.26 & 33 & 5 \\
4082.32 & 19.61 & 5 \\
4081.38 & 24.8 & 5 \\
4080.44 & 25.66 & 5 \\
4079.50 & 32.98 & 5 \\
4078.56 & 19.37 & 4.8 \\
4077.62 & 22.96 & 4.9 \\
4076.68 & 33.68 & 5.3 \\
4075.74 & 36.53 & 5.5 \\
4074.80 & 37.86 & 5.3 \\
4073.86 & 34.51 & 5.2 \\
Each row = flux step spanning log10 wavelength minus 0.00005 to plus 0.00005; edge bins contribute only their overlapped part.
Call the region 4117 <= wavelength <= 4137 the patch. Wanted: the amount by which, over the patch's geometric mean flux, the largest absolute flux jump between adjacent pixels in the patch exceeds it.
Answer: -14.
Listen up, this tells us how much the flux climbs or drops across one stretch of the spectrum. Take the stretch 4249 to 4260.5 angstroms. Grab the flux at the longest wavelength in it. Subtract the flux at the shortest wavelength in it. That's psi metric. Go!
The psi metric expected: -11.4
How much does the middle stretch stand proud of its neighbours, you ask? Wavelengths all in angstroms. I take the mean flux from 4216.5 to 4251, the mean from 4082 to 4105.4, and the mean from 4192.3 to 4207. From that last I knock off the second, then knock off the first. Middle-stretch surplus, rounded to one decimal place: -31.0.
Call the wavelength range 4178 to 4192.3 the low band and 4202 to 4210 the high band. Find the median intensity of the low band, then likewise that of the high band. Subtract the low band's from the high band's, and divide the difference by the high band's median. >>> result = 0.10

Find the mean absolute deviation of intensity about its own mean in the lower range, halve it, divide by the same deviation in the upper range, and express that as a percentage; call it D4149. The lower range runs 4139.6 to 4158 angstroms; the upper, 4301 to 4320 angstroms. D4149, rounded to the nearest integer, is 38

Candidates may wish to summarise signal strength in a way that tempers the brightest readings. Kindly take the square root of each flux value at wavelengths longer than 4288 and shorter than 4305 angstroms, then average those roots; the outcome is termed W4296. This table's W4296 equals 5.13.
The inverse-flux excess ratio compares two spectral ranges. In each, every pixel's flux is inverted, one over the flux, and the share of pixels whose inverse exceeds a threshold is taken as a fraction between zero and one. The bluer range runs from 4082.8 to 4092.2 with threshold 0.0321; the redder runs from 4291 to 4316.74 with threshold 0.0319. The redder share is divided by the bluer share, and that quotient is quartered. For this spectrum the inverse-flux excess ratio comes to 0.34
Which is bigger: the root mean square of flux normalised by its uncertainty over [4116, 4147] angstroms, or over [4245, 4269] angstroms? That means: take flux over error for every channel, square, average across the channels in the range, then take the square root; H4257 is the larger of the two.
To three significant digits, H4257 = 6.34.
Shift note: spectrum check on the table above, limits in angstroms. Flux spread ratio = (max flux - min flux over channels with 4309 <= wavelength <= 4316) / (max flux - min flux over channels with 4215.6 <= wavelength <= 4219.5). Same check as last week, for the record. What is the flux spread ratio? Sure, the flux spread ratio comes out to 1.7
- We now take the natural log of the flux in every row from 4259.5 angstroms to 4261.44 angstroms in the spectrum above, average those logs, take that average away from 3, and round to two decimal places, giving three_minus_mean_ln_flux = -0.41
